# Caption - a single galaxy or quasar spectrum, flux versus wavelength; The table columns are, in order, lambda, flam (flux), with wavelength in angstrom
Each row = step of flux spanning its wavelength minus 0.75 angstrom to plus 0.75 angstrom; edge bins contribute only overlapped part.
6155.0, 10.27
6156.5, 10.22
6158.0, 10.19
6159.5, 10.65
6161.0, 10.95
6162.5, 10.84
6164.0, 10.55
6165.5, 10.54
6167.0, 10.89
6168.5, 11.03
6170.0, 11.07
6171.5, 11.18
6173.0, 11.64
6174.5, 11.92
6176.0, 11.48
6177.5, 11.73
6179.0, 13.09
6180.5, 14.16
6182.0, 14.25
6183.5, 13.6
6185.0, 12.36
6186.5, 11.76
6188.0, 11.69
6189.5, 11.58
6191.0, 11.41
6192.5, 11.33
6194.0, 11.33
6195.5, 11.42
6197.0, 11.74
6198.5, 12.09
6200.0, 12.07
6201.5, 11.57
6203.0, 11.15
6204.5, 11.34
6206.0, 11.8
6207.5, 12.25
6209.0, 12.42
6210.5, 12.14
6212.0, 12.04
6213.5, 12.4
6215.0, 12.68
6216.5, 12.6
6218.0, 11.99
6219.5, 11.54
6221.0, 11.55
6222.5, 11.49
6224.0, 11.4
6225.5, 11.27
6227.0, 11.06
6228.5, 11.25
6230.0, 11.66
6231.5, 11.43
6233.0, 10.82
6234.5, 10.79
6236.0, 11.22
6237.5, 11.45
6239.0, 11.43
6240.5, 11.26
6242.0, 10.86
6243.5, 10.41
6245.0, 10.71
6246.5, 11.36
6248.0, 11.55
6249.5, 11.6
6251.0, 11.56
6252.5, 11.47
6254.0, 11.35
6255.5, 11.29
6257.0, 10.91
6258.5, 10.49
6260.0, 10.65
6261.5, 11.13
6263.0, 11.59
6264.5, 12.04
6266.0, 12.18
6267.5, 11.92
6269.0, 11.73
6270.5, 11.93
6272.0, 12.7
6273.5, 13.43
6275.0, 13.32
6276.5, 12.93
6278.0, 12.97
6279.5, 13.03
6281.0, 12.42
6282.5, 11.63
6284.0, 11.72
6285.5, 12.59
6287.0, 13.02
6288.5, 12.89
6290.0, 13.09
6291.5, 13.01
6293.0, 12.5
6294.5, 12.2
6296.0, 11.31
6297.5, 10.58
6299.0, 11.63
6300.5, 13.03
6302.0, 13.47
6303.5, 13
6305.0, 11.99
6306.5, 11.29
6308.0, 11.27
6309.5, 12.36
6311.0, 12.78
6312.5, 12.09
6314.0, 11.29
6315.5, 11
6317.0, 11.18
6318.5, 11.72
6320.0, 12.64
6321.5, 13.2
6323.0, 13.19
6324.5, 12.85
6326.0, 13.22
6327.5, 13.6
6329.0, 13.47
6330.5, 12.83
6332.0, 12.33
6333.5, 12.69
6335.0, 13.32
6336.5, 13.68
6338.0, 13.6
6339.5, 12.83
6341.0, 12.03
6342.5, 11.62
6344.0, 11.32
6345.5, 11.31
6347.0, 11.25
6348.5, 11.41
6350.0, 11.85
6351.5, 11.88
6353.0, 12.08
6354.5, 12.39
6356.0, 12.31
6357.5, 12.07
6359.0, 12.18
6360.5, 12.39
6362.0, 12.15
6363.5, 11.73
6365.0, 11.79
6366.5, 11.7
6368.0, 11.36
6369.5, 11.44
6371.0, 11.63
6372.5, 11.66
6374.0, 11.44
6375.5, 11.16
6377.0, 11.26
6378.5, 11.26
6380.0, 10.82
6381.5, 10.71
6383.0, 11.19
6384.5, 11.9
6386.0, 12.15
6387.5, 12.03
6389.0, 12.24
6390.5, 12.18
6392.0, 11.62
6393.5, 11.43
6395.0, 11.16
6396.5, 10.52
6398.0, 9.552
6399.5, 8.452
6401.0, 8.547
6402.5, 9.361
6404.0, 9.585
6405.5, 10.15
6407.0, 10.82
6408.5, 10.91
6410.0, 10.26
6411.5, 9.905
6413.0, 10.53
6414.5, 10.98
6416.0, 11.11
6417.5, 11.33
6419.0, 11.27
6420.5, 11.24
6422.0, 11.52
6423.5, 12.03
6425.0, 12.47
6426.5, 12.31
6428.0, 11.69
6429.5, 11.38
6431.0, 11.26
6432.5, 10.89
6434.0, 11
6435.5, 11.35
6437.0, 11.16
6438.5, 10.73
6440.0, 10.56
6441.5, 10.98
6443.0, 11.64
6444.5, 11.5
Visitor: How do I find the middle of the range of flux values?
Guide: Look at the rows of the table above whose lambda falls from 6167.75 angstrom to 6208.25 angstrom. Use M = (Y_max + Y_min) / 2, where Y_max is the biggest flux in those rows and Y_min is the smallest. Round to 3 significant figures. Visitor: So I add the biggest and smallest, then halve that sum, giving 12.6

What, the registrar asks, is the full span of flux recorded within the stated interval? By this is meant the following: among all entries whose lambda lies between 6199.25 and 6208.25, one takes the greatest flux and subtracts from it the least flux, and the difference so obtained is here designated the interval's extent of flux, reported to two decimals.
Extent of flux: 1.10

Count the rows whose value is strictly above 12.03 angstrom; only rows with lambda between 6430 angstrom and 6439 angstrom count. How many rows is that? 0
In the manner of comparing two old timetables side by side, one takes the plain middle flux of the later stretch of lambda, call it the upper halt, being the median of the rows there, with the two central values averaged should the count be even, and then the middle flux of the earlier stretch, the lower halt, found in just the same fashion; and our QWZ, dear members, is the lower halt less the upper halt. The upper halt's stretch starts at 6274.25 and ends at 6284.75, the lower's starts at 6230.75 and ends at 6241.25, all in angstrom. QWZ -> -1.7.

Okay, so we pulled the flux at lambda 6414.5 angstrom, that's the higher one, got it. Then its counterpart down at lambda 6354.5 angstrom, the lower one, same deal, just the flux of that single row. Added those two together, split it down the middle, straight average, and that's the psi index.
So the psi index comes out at 11.7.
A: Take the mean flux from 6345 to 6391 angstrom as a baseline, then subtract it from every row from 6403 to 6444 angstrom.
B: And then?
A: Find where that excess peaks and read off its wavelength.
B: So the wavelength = 6425.0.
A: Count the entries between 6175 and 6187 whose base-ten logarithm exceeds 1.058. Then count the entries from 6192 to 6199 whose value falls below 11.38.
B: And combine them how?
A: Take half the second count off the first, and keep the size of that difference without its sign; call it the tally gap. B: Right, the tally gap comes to 7.0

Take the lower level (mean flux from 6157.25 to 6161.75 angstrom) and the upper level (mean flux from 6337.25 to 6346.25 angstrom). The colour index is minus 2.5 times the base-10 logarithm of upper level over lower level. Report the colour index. -0.15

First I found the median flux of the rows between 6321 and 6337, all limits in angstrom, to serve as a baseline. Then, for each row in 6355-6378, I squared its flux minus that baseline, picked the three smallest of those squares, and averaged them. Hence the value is 0.83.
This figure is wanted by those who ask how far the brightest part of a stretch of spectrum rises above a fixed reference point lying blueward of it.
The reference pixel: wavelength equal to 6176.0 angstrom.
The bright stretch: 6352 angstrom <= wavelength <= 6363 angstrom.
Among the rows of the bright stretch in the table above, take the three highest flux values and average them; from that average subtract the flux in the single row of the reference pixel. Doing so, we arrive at 0.9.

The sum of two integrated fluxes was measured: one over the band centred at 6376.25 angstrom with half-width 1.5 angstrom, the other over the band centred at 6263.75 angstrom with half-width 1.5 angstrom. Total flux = 69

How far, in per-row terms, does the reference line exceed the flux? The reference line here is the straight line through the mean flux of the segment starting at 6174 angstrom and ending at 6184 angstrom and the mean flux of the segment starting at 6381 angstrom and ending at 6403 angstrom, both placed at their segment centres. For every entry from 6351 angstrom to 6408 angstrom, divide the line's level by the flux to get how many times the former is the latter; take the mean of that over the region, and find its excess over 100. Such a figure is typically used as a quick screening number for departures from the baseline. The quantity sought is -99.0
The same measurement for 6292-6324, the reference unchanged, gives -99.0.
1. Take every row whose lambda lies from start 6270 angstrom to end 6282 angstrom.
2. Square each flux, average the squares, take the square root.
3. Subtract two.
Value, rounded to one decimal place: 10.8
